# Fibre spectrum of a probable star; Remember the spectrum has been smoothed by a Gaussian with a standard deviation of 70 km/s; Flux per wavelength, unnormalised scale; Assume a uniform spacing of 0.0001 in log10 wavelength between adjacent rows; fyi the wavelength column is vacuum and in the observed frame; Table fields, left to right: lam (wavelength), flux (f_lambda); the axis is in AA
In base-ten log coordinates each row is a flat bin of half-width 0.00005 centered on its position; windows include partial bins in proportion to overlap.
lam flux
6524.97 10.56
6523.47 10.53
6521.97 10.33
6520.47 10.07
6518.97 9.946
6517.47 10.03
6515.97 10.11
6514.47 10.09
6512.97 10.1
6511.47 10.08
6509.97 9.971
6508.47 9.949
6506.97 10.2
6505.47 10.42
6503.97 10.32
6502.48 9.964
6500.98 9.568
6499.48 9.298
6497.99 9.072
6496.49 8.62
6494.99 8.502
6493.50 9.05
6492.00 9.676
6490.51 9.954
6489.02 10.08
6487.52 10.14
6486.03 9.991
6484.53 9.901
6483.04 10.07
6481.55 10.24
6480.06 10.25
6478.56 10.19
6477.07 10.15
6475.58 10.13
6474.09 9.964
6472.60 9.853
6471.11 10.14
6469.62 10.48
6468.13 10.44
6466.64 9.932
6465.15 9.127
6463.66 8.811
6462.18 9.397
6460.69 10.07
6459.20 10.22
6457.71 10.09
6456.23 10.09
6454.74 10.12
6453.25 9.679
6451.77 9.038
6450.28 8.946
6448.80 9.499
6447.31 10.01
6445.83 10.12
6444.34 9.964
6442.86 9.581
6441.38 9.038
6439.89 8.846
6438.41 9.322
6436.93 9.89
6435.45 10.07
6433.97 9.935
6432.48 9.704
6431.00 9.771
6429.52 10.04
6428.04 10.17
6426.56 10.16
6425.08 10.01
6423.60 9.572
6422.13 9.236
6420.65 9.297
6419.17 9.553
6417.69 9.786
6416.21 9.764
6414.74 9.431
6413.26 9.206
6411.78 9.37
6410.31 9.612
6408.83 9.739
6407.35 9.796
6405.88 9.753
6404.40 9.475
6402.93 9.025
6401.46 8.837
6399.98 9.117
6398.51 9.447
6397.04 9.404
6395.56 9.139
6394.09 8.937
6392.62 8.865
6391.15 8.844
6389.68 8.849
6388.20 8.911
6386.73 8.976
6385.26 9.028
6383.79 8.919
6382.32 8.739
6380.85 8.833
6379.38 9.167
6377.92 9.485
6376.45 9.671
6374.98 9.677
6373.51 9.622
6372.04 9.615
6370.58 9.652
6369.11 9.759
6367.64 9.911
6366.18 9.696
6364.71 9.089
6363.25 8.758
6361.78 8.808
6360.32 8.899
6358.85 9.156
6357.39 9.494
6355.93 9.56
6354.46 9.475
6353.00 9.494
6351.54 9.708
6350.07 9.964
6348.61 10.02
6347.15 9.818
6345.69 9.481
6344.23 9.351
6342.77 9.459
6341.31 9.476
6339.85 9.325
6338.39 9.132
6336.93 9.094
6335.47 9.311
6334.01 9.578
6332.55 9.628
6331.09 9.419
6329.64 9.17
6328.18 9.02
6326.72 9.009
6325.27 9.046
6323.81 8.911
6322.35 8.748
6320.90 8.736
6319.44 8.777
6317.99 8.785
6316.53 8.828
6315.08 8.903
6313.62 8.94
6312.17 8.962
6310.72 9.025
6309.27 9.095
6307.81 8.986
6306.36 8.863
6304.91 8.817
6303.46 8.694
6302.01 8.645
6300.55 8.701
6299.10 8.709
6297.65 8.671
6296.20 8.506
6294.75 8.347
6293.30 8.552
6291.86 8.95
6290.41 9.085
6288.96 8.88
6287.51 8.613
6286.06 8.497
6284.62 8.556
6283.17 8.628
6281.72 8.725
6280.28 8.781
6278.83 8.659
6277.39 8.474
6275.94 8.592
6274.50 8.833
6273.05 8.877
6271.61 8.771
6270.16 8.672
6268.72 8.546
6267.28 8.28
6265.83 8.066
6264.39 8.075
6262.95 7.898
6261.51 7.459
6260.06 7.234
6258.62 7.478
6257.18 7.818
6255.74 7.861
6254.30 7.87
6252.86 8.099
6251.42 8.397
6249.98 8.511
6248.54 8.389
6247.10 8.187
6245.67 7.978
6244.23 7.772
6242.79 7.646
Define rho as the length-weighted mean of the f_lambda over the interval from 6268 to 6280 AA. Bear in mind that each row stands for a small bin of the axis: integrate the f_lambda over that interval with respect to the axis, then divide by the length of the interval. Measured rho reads 8.7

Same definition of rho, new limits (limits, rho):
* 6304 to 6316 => 8.9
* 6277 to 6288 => 8.6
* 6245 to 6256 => 8.2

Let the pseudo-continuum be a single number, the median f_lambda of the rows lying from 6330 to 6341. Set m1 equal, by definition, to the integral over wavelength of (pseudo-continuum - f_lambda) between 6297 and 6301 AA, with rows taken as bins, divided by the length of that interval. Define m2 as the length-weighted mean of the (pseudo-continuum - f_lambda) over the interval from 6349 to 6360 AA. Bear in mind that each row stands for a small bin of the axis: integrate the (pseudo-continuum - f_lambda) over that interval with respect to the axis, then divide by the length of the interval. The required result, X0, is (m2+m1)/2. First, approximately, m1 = 0.6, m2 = -0.2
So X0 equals 0.21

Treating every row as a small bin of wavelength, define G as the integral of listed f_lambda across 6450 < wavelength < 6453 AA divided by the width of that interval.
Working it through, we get 9.1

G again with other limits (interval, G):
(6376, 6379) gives 9.5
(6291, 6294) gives 8.8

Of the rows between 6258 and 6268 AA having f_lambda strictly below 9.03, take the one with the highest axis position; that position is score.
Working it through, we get 6267.28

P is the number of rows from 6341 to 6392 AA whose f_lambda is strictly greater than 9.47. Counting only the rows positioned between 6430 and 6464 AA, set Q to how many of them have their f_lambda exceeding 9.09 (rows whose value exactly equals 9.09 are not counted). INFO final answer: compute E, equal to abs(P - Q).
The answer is 1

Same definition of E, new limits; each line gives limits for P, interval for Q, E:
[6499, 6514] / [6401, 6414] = 2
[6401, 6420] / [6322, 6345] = 3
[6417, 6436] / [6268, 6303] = 11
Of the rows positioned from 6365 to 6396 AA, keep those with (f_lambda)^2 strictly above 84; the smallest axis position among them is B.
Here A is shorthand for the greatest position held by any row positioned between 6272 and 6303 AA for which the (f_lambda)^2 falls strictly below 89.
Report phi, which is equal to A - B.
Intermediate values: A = 6302.01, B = 6366.18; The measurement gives -64.2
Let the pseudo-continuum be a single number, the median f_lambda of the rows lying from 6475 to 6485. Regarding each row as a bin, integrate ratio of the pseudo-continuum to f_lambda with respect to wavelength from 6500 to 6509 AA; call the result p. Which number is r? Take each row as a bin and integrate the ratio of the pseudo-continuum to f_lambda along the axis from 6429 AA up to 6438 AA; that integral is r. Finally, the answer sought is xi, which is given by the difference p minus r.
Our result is -0.2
